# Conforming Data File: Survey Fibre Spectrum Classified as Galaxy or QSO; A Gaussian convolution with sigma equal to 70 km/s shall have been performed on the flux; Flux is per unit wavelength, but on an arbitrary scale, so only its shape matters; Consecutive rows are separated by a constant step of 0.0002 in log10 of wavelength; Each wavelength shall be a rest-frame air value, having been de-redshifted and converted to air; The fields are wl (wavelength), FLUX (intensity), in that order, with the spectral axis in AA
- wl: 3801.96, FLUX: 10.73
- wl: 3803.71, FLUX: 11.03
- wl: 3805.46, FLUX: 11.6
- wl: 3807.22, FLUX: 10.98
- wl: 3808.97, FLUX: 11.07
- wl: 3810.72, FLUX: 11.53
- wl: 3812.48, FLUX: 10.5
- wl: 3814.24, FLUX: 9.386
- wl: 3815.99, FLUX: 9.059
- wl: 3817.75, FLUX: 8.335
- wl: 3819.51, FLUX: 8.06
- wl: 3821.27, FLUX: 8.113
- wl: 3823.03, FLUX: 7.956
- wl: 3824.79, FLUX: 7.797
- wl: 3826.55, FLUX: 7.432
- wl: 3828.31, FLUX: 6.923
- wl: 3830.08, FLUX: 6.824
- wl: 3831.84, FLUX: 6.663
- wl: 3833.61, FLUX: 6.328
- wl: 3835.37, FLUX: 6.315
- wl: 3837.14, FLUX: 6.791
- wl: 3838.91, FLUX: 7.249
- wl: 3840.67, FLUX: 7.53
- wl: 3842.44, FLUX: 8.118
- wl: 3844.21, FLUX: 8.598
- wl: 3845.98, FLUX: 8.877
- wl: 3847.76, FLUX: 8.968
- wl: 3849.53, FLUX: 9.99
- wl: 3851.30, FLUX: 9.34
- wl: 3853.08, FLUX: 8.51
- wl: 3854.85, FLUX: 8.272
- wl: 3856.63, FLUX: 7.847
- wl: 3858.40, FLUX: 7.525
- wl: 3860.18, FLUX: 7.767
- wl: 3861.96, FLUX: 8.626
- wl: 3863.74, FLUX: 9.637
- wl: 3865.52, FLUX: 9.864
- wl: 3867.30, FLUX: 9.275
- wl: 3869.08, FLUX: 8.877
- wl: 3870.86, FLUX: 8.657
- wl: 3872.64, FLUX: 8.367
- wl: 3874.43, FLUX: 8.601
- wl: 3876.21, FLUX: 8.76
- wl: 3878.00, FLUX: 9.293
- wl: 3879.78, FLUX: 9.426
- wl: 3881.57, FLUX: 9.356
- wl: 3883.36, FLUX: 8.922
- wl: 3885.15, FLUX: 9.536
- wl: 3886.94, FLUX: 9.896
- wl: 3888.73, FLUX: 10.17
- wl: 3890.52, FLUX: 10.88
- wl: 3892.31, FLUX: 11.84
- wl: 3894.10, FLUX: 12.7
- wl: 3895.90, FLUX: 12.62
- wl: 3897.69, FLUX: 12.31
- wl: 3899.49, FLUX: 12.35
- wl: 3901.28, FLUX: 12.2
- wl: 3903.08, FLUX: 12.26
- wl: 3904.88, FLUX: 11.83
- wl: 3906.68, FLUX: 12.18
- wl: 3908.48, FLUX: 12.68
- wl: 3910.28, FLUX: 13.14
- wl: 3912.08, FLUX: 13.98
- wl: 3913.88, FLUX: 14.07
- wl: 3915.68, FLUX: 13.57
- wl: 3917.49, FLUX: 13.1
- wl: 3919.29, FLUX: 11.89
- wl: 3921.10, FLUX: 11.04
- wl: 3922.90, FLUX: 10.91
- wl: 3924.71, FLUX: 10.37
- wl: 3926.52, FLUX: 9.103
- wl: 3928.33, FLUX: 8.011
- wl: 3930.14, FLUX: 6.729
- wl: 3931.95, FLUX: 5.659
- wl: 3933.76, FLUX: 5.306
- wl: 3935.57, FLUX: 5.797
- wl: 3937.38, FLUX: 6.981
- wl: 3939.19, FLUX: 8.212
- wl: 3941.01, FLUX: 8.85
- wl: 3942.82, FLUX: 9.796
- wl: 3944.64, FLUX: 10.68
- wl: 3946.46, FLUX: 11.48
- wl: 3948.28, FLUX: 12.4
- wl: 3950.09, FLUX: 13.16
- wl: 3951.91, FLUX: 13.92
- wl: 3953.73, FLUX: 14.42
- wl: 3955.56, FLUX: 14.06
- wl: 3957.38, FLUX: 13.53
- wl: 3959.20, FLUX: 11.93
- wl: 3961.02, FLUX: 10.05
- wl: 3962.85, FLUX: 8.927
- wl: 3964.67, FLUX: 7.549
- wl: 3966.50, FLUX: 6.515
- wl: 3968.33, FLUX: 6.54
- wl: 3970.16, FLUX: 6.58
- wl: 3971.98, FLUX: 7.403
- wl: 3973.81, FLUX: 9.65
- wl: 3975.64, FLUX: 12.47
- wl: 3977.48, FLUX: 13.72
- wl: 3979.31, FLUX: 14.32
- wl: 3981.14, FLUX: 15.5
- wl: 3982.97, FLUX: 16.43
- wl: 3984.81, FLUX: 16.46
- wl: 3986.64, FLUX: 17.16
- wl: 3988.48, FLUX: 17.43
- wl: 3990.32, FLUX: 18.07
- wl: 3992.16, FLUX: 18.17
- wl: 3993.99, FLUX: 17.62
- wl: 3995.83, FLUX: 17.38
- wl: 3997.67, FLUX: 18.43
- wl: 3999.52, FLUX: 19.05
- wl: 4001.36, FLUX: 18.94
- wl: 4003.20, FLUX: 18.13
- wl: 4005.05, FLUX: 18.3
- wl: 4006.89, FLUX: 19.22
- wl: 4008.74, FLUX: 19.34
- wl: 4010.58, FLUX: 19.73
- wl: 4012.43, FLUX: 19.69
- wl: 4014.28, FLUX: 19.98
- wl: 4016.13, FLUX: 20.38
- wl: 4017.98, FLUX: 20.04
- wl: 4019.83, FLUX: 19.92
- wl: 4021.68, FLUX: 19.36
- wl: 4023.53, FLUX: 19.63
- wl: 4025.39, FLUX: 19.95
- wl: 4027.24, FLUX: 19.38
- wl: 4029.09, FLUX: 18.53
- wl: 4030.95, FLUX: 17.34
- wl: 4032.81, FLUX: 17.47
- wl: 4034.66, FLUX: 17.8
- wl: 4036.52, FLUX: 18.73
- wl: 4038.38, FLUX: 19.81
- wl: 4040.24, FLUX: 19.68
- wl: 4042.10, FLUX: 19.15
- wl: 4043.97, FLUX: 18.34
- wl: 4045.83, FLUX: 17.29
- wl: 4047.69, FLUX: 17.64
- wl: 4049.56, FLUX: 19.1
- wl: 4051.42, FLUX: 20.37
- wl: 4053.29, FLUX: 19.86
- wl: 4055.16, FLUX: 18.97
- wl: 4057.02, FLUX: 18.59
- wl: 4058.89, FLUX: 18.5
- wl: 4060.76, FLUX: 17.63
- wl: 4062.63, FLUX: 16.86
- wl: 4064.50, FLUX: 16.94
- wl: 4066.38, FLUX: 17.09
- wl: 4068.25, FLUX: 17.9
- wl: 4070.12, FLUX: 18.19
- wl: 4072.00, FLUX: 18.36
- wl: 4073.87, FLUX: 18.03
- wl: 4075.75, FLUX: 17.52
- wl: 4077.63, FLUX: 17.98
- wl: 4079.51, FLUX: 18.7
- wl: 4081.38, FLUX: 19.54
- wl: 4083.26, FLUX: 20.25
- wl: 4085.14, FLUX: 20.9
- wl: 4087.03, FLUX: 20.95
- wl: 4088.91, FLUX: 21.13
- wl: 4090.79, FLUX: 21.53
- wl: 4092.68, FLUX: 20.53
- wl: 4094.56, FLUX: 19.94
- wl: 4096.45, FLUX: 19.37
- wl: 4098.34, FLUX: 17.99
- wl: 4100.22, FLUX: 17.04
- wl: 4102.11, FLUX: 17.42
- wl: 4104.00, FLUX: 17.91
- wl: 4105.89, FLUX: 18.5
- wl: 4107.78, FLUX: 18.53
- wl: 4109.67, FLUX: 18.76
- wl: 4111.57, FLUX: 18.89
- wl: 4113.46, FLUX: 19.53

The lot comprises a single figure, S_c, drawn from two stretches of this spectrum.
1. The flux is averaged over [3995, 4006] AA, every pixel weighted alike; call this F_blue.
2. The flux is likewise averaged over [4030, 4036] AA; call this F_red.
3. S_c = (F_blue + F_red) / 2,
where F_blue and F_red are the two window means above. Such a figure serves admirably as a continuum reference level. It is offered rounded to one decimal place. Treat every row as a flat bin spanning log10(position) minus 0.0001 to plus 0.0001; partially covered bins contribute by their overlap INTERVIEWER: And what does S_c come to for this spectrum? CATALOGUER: 18.0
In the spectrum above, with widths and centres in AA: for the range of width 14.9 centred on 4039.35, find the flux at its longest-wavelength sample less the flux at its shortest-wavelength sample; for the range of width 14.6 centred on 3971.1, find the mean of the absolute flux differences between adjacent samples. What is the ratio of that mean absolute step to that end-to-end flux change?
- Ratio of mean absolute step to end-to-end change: -6.5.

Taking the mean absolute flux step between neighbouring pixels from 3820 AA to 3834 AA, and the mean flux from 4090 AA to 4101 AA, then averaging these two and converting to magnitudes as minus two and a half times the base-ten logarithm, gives -2.48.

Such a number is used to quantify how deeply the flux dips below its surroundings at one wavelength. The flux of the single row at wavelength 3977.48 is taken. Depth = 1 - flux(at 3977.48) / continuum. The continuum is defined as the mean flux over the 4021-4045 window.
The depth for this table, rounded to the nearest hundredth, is 0.27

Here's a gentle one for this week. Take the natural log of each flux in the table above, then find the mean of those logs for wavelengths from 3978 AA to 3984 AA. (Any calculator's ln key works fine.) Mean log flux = 2.7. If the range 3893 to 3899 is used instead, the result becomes 2.5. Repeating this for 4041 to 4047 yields 2.9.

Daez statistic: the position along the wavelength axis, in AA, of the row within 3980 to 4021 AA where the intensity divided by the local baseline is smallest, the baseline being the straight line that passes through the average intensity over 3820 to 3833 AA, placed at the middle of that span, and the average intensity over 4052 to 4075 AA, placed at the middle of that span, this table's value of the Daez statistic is 3981.14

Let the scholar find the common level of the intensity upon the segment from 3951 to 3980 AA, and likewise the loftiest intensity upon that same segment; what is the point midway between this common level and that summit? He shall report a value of 13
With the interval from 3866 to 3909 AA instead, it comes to 12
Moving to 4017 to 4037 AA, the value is 19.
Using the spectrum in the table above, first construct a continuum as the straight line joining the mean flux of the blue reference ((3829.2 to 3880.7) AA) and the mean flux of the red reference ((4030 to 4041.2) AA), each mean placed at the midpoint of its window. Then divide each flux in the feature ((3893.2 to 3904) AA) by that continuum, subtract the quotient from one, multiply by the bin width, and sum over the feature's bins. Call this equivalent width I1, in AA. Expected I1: -1.6 AA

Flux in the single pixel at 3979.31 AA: 14.32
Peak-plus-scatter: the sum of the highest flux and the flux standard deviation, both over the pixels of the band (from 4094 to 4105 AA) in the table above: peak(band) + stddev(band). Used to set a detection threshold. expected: 21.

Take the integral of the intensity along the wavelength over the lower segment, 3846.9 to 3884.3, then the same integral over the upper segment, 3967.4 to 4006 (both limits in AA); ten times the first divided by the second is 5.7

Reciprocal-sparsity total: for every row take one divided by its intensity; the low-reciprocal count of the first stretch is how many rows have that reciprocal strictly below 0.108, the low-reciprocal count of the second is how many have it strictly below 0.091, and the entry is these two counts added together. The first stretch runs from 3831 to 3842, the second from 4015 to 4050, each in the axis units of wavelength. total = 19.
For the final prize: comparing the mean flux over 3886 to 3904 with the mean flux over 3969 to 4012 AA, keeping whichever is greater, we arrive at 16.1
